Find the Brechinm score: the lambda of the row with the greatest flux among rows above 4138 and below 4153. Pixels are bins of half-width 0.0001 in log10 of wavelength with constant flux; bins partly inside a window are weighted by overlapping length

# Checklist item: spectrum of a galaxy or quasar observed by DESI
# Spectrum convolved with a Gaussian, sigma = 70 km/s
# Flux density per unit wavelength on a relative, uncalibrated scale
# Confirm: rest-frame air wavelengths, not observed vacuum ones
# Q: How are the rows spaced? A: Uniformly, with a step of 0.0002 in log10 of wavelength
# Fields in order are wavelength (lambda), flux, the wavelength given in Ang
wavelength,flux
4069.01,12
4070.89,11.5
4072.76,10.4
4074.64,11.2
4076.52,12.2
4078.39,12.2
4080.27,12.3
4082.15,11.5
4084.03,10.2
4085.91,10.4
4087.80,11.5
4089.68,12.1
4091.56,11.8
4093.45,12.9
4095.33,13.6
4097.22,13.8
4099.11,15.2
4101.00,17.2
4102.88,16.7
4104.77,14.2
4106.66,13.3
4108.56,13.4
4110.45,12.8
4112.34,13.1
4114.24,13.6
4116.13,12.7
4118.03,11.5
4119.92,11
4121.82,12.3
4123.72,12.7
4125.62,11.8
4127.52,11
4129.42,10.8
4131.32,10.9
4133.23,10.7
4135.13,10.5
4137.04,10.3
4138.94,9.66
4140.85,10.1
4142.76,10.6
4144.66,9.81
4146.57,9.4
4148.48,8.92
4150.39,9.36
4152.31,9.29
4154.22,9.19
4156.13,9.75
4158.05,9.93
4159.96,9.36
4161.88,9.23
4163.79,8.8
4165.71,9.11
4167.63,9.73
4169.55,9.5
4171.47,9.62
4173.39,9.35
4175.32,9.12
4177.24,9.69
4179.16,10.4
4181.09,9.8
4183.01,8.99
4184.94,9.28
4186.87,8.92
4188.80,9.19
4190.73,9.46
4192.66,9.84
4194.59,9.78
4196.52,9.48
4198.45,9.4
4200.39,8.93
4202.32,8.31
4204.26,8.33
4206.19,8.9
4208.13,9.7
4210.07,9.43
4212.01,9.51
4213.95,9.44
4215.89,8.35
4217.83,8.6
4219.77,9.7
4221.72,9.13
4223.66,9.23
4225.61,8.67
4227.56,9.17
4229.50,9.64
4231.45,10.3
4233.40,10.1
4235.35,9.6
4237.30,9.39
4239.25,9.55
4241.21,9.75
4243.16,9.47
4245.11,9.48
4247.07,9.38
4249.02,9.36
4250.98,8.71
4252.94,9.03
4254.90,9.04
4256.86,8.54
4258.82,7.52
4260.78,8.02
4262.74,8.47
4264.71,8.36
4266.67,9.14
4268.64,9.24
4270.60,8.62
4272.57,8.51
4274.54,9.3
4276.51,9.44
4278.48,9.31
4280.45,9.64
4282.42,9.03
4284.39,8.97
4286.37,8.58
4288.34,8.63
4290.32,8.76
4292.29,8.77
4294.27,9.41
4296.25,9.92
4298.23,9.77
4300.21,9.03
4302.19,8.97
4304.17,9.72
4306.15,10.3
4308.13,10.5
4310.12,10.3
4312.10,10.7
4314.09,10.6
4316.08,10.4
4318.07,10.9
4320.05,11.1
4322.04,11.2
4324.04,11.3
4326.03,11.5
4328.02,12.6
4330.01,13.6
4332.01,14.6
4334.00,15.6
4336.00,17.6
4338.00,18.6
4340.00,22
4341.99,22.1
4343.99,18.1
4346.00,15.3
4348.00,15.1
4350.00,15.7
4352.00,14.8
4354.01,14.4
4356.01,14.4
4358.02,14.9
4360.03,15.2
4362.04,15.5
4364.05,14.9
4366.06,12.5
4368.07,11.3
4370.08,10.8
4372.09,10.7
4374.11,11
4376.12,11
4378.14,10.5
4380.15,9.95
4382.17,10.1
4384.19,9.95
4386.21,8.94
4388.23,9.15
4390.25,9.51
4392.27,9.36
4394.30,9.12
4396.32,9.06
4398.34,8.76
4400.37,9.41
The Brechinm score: 4142.76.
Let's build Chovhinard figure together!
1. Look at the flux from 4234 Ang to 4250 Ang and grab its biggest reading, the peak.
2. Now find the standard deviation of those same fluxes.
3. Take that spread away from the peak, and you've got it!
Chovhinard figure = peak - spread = 9.6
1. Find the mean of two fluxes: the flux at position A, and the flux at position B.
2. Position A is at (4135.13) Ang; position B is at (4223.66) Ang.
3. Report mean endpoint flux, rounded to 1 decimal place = 9.9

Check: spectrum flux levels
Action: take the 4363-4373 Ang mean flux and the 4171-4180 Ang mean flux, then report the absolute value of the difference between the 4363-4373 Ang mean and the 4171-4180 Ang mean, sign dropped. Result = 2.4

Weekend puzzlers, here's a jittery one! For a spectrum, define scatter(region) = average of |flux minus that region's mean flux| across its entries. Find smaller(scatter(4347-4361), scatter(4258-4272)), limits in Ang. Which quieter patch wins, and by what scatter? 0.35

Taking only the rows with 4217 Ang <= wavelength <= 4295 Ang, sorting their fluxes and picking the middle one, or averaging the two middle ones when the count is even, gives 9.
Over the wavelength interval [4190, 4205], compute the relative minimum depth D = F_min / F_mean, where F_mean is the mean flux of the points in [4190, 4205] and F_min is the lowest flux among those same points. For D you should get 0.90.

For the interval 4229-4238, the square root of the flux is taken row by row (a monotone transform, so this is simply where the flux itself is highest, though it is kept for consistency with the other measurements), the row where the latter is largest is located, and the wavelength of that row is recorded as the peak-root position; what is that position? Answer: 4231.45 Ang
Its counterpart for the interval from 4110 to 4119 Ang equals 4114.24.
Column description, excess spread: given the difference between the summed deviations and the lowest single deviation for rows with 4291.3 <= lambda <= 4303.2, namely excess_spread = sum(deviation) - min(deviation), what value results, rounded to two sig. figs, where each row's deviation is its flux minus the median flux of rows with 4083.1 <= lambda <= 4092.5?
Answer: -10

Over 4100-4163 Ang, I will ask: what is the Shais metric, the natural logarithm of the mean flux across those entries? 2.43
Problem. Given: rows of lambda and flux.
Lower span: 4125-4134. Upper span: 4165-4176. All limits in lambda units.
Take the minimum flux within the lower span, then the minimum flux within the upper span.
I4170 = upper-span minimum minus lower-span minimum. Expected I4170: -1.6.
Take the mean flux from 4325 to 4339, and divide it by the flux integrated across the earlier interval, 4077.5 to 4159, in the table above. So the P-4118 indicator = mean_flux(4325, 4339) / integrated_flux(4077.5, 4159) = 0.016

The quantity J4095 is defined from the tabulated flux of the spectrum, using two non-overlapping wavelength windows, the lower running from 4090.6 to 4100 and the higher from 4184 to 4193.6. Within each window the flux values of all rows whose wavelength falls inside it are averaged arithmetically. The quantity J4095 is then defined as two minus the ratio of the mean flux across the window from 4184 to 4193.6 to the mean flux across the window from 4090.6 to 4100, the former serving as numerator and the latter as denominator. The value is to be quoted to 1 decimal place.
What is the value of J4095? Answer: 1.3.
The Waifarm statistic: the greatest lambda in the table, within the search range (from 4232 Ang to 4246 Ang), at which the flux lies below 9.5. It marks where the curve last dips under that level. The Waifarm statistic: 4245.11 Ang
